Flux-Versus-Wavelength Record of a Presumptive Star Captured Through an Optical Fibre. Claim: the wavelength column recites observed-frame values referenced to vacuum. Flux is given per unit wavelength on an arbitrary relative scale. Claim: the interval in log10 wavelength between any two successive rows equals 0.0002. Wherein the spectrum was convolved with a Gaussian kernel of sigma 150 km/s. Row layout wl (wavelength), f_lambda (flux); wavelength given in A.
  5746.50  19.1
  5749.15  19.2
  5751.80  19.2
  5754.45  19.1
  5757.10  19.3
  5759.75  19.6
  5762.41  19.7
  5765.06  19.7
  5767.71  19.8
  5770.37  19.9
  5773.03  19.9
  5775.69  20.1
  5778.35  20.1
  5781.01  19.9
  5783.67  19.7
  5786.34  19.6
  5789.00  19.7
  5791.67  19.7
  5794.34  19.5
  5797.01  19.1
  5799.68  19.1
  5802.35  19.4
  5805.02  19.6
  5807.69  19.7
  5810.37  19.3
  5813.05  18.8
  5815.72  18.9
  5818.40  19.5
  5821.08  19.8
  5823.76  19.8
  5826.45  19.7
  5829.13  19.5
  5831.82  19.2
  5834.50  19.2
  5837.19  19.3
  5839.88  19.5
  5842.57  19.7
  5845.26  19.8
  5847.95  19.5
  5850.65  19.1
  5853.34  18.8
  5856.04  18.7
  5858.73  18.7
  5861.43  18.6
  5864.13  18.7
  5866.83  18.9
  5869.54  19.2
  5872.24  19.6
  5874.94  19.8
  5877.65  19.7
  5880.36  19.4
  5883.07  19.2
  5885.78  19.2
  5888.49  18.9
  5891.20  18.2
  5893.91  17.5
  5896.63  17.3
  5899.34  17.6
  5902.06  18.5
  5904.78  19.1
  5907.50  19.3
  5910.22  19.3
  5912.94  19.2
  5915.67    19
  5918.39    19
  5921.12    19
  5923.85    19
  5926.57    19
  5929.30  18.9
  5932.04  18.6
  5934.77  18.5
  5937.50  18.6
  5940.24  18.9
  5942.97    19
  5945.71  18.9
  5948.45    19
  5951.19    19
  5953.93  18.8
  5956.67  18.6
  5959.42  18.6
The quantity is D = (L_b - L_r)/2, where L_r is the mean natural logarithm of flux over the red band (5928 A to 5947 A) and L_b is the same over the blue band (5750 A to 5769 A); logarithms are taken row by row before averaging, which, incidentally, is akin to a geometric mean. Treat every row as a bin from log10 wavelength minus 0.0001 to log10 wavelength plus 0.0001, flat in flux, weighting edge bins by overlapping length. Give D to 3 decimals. 0.019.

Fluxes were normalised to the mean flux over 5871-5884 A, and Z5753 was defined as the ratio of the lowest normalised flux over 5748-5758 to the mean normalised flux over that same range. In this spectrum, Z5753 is 0.995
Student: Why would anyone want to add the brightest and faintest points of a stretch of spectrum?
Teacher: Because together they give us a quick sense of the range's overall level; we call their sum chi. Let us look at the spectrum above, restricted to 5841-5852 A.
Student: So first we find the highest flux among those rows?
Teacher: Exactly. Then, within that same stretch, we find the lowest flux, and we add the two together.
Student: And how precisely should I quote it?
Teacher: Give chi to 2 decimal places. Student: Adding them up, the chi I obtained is 38.90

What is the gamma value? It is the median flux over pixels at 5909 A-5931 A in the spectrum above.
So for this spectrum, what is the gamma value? 19.0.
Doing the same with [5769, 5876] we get 19.5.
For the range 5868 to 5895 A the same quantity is 19.2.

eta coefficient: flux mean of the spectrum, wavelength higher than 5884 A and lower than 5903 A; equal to 18.2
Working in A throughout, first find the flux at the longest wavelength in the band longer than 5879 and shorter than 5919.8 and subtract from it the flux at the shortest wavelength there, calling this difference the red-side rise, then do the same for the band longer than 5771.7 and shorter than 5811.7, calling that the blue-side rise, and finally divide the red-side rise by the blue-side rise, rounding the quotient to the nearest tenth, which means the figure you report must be 0.7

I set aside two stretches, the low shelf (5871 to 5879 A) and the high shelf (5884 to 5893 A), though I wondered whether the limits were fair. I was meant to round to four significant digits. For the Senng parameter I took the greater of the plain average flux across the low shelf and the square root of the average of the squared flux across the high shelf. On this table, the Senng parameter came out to 19.70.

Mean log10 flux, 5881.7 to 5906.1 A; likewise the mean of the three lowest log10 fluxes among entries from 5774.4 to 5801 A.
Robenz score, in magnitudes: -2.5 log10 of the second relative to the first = -0.017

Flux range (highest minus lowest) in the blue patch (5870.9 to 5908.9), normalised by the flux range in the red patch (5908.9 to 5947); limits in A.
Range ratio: 3.1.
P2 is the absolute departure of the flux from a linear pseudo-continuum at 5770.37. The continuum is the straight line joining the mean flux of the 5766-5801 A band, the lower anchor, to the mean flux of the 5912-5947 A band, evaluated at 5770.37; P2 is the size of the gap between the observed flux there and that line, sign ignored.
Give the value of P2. 0.13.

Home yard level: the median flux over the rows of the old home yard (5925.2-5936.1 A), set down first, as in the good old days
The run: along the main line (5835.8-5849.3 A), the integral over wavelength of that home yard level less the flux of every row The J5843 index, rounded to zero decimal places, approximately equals -11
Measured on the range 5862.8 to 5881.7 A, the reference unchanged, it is -11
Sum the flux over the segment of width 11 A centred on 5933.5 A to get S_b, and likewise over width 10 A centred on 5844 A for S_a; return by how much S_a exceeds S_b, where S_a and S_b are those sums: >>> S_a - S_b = 3.9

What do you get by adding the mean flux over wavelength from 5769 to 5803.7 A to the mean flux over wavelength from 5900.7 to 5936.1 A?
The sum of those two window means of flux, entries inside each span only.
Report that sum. 38.6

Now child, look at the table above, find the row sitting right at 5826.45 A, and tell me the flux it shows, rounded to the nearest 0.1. 19.7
